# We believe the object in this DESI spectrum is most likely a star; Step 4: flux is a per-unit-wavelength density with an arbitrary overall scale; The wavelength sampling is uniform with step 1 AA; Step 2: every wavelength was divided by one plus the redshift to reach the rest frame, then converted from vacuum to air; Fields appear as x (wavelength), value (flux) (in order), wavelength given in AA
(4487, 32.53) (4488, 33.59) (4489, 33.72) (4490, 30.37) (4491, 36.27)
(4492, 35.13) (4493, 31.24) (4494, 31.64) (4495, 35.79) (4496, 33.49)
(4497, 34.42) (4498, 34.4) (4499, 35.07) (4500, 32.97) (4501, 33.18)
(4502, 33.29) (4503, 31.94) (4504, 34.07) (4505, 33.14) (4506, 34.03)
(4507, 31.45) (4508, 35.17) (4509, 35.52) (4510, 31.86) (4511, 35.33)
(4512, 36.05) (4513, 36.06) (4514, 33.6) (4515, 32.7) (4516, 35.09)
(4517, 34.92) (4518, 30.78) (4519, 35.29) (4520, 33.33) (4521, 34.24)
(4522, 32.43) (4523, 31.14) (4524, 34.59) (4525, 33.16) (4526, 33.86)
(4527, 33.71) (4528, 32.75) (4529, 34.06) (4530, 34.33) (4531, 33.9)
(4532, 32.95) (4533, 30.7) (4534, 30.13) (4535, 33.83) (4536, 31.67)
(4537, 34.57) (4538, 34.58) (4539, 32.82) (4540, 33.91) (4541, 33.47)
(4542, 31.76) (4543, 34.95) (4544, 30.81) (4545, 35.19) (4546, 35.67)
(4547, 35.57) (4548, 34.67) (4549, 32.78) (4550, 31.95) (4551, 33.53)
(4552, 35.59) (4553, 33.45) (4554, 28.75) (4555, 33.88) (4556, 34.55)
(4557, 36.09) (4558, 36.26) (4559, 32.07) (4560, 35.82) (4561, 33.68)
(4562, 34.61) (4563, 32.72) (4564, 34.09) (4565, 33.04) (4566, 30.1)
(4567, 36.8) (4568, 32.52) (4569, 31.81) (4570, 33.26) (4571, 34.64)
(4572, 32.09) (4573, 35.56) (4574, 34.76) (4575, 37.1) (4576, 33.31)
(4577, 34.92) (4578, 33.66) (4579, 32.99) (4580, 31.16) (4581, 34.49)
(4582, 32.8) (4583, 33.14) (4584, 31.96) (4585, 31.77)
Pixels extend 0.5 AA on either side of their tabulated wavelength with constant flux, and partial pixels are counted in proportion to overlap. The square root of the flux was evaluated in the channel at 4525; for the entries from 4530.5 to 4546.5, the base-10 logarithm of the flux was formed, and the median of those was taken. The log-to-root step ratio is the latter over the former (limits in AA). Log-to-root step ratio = 0.265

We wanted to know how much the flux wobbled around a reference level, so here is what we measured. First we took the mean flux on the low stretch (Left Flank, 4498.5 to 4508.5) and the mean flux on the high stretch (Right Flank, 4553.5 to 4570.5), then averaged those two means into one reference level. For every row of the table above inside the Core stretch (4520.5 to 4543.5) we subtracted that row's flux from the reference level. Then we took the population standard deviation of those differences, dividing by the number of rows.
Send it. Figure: 1.31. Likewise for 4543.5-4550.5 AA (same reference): 1.80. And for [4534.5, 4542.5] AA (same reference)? 1.07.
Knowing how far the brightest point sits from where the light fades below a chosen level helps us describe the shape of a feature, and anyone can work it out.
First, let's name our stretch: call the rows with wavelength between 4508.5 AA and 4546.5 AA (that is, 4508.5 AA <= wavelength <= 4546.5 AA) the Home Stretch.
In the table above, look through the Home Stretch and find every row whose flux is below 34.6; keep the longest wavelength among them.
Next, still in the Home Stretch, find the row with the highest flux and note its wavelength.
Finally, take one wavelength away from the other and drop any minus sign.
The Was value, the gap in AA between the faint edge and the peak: 31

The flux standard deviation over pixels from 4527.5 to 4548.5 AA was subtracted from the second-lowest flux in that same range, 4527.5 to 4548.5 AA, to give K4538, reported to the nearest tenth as 29.1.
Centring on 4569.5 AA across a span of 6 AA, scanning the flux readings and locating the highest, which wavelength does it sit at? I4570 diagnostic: 4567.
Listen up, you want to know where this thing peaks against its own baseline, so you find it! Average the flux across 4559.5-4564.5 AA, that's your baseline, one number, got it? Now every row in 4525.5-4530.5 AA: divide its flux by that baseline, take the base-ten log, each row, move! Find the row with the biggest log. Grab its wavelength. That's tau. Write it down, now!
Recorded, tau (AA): 4530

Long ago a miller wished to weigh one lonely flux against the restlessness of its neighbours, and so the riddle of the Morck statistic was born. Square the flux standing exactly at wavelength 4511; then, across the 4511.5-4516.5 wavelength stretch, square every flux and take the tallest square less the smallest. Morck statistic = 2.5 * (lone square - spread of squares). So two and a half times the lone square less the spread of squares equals 2543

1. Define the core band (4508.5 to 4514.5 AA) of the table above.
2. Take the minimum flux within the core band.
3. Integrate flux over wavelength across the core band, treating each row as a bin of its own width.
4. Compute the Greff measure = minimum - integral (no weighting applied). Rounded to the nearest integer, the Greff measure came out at -177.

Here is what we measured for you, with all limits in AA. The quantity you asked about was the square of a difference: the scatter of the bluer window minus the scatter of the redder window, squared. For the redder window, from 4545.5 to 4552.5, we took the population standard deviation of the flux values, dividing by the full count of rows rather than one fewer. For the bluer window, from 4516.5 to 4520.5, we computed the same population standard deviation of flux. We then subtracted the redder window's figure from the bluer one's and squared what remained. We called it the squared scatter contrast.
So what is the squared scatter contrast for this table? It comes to 0.1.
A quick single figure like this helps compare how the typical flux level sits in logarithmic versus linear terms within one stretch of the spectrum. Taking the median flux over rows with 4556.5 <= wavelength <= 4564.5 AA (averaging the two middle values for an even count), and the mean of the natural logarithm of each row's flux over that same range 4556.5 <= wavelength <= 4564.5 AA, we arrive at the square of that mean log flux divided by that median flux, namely 0.364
